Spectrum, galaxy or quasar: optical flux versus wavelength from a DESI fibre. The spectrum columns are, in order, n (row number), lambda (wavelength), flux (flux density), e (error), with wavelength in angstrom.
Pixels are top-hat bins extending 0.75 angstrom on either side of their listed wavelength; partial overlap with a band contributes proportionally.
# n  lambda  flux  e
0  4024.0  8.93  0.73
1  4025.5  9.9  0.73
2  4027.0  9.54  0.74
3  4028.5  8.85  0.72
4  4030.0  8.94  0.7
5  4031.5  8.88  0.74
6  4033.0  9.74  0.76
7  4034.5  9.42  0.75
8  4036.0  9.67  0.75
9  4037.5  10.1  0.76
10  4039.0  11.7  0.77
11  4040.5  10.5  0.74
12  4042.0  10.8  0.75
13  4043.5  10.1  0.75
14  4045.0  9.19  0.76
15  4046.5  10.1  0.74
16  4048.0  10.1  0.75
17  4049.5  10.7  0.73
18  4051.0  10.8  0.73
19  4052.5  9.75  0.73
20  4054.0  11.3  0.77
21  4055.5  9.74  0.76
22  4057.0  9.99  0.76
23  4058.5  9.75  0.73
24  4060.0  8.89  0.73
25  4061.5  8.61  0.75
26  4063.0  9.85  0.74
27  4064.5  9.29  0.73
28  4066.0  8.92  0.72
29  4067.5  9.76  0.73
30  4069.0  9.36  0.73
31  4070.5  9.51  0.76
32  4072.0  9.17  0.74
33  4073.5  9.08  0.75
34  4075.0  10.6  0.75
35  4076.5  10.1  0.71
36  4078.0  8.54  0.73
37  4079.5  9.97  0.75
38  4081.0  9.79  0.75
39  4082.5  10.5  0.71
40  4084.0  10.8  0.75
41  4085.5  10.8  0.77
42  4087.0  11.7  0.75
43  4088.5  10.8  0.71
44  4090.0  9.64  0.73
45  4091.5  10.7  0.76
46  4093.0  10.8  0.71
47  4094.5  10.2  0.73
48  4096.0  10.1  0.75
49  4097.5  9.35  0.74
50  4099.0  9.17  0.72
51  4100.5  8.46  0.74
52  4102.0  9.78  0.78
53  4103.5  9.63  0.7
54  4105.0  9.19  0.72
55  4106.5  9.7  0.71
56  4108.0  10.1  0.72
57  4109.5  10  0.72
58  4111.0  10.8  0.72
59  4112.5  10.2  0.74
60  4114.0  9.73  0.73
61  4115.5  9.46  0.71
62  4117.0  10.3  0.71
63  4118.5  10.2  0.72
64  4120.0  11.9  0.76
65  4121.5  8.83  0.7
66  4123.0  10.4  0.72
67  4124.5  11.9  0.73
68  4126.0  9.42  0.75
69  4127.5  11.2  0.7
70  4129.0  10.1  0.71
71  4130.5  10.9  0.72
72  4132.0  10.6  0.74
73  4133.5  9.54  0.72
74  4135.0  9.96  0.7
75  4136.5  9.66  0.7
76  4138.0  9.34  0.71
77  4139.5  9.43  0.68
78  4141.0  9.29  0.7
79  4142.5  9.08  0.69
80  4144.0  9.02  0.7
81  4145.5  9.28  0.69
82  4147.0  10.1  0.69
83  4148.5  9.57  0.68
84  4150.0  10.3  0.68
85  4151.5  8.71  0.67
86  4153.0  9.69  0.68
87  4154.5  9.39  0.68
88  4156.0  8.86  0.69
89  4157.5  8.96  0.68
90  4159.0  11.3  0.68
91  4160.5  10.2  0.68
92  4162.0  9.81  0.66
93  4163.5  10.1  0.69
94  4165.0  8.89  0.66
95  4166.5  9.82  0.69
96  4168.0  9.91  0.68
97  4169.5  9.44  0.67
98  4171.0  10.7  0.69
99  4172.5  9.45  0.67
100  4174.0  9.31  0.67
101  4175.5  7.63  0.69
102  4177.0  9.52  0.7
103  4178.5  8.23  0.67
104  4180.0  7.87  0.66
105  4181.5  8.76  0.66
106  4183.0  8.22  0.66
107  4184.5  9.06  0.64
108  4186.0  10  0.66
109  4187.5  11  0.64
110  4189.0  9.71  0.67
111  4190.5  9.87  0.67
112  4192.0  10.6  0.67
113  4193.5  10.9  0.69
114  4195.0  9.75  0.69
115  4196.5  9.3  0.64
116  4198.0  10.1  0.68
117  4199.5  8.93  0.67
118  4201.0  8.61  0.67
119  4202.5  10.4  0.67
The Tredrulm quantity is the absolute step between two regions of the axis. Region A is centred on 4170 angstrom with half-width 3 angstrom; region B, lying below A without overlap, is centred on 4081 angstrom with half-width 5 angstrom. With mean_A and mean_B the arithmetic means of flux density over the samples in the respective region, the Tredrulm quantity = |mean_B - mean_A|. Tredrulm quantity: 0.2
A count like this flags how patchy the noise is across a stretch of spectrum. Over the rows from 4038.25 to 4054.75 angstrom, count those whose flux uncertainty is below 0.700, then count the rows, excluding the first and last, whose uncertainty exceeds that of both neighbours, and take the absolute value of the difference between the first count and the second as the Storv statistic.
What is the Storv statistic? 2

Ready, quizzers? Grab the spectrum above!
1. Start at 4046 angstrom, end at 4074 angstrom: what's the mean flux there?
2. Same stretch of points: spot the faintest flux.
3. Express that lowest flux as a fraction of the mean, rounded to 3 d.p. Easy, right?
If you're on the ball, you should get 0.886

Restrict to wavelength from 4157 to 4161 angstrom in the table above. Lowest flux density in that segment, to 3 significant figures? 8.96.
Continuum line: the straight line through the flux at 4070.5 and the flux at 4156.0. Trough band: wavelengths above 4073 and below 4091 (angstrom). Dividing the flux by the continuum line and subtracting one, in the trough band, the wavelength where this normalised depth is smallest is 4078.0 angstrom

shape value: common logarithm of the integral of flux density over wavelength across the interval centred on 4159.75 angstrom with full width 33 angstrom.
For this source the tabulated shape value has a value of 2.50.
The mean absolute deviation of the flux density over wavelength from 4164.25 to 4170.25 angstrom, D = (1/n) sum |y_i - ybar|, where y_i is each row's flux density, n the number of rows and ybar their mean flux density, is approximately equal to 0.35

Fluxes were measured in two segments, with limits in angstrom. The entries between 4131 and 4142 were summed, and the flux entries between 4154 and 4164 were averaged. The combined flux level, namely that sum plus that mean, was 77.6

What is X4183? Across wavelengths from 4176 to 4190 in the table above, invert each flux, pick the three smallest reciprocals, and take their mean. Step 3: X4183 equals 0.0980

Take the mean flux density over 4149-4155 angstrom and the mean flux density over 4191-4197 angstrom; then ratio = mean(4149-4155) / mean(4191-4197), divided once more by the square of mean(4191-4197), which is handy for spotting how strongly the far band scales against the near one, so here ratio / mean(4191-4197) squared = 0.0091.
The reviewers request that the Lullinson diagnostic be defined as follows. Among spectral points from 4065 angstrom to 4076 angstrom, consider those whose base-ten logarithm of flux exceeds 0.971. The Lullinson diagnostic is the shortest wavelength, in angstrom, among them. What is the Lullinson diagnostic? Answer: 4067.5 angstrom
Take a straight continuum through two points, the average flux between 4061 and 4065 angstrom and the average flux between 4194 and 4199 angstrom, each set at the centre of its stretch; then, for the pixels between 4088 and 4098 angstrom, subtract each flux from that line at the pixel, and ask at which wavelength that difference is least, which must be 4088.5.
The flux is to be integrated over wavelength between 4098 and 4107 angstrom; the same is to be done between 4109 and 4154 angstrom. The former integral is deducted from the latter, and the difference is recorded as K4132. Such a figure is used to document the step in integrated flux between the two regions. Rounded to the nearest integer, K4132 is 364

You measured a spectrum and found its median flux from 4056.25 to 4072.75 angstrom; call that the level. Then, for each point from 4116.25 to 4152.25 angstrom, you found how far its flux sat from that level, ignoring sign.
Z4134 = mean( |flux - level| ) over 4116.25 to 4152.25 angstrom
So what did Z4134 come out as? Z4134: 0.764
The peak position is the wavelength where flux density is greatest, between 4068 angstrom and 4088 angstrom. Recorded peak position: 4087.0 angstrom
